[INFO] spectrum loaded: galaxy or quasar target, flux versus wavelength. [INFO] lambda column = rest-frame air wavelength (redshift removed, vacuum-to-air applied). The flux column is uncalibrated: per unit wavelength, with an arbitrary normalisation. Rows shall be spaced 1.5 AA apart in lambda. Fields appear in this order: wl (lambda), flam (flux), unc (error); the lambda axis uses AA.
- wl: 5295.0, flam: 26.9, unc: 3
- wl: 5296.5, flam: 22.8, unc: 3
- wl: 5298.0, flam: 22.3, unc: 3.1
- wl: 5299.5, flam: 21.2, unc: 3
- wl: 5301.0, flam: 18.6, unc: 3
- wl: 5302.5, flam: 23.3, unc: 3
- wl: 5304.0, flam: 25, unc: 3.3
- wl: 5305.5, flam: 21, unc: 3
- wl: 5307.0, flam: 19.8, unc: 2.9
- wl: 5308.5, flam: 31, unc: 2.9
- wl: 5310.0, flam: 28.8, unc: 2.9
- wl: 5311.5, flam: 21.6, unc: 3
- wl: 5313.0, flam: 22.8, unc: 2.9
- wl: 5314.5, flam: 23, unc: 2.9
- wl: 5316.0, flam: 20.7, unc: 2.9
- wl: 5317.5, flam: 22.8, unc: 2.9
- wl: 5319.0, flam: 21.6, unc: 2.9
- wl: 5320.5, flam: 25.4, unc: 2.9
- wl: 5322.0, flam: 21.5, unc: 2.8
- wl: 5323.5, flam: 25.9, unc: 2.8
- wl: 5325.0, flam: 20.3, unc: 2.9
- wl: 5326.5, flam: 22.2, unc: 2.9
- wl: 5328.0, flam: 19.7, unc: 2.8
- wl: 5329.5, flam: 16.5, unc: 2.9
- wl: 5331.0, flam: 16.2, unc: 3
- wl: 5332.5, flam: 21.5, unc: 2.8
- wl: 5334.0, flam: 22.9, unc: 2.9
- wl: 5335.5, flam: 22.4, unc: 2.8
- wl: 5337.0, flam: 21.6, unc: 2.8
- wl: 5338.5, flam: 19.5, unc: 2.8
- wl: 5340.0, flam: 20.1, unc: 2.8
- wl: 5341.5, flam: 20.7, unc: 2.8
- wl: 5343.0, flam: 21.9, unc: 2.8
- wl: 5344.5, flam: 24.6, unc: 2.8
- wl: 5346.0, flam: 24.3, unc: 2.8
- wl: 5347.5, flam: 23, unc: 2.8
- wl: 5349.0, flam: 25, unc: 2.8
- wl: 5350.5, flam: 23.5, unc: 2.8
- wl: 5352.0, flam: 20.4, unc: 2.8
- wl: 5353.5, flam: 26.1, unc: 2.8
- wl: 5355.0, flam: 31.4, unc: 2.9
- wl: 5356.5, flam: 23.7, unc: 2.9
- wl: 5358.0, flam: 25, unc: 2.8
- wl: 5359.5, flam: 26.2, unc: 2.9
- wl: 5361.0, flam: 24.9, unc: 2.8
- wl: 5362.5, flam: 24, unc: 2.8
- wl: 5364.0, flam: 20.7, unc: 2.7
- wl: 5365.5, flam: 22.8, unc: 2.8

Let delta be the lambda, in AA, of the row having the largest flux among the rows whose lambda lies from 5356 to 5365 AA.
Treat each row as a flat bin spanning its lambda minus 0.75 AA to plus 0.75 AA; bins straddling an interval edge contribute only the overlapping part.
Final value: 5359.5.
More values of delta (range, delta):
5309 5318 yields 5310.0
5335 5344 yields 5335.5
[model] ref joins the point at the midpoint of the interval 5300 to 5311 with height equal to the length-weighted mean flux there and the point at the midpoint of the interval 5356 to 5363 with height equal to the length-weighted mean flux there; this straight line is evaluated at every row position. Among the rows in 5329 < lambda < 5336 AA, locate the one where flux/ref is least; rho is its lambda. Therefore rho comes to 5331.0 AA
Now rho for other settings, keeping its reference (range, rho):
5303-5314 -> 5307.0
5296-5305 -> 5301.0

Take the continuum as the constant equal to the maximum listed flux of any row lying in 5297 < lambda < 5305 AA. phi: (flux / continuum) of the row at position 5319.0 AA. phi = 0.86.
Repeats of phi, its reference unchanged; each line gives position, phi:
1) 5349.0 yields 1.00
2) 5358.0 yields 1.00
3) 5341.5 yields 0.83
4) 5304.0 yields 1.00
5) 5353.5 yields 1.04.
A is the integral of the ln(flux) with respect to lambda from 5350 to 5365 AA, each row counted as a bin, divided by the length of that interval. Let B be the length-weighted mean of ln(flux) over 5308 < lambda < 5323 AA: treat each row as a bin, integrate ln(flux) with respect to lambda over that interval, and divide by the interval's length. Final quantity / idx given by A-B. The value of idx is 0.03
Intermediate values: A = 3.19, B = 3.16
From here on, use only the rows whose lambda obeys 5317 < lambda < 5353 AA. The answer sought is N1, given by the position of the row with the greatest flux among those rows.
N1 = 5323.5 AA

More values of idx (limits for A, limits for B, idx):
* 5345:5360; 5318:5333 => 0.17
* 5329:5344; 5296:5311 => -0.13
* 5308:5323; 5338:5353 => 0.06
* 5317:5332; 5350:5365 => -0.15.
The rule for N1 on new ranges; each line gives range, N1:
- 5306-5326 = 5308.5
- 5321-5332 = 5323.5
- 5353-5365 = 5355.0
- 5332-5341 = 5334.0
